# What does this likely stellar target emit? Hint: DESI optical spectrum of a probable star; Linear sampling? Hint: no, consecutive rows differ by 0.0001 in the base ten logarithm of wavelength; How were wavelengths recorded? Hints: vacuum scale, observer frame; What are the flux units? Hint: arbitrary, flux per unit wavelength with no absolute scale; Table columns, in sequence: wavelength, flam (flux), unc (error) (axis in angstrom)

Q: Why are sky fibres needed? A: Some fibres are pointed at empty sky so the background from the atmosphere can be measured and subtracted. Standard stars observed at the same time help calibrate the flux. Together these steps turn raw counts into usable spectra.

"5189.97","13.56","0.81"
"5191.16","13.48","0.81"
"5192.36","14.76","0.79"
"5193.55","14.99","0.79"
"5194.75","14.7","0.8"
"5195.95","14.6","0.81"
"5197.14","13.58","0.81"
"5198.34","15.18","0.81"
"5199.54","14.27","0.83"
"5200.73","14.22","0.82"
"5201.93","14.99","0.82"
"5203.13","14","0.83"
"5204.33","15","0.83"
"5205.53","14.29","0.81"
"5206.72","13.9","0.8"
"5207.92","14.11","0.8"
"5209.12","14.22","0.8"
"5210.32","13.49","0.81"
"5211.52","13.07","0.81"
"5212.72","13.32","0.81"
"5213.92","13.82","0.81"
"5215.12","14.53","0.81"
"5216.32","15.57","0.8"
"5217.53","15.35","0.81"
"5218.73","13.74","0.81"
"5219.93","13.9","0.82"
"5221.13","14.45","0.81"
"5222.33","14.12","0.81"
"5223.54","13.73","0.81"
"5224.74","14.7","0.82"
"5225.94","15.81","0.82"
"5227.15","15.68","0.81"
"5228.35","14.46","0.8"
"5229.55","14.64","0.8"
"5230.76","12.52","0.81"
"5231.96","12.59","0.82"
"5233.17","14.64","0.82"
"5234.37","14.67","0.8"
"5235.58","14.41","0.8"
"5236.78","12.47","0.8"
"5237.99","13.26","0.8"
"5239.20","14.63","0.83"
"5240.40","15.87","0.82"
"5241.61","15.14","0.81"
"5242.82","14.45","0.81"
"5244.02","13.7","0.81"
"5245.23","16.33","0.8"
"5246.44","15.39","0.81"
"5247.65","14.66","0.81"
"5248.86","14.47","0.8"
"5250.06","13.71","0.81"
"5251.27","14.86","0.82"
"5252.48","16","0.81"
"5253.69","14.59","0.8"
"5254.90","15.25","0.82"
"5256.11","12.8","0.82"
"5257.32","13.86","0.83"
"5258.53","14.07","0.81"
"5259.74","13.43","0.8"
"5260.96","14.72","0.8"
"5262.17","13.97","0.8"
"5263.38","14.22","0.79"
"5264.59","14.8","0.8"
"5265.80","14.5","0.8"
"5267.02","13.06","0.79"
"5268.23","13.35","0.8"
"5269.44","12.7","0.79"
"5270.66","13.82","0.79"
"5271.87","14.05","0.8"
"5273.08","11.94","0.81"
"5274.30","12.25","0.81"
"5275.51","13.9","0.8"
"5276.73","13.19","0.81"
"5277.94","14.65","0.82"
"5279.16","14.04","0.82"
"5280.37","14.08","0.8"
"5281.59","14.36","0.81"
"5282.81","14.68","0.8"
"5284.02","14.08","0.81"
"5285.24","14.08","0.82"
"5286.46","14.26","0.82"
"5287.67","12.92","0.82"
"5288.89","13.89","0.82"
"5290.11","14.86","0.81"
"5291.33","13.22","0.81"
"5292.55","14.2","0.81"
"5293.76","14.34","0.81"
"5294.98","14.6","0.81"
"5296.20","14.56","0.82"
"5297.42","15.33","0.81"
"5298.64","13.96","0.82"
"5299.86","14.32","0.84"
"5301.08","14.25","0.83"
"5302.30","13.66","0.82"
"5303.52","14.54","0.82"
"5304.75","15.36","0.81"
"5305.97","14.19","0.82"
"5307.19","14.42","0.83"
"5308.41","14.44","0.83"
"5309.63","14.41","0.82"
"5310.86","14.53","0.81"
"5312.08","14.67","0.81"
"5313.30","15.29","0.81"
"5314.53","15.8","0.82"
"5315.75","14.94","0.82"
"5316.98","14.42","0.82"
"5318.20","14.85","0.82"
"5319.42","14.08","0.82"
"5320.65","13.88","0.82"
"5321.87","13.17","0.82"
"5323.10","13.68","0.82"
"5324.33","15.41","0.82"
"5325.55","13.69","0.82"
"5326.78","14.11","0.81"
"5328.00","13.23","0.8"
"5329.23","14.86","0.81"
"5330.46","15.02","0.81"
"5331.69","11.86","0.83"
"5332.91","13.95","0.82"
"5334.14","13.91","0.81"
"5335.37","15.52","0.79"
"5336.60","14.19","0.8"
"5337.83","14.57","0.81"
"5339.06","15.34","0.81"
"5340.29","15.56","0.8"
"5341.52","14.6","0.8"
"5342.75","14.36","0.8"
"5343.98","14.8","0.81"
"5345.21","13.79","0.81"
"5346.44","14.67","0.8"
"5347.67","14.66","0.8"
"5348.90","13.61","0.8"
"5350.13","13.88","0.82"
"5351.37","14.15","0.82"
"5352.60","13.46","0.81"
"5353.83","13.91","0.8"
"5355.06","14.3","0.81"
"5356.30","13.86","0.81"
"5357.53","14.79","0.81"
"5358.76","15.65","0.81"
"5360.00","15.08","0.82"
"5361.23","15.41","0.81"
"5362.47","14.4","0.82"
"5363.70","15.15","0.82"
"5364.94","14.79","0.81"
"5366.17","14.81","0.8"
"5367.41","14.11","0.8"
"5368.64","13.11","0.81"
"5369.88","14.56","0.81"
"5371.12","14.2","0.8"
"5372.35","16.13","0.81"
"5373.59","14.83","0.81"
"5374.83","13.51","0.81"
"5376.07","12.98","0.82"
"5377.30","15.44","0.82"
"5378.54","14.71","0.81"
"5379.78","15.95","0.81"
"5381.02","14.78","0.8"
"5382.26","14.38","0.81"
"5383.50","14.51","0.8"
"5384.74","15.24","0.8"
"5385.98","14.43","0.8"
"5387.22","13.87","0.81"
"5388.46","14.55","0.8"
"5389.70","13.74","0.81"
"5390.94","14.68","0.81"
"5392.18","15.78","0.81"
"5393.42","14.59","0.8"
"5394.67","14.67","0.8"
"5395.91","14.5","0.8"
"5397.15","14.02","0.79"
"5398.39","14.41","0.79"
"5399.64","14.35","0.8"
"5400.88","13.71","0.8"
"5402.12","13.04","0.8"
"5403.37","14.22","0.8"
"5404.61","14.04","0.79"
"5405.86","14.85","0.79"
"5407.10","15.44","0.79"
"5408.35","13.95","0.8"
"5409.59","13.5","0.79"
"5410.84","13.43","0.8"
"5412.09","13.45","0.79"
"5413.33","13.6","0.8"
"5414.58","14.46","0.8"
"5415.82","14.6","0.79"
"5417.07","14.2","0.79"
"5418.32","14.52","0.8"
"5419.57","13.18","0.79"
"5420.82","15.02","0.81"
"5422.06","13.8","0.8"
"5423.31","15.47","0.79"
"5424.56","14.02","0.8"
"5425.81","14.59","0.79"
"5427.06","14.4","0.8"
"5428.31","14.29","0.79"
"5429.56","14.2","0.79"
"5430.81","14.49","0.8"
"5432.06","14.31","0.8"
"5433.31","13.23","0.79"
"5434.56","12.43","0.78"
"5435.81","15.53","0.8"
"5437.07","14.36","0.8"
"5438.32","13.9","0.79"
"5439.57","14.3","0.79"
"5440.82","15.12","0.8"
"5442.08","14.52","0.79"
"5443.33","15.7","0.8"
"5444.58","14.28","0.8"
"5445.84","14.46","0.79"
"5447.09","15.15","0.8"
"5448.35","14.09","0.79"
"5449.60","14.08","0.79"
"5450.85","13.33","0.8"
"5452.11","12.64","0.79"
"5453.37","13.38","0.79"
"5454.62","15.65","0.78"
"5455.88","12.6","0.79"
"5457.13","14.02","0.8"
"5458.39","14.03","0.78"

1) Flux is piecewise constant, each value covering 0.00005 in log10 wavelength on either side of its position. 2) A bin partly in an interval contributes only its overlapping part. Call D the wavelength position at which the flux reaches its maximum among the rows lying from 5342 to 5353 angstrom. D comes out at 5343.98 angstrom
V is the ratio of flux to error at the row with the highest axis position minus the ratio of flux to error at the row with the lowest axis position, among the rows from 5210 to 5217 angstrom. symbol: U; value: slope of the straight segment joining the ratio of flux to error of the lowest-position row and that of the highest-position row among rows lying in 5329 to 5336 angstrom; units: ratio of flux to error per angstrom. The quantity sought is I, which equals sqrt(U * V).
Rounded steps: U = 0.21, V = 2.8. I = 0.77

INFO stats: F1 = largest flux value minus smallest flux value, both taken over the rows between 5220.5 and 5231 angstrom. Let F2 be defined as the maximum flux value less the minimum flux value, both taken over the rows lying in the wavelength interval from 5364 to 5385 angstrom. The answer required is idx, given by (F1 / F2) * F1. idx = 3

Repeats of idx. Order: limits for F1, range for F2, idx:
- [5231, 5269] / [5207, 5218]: 6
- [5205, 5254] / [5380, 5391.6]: 10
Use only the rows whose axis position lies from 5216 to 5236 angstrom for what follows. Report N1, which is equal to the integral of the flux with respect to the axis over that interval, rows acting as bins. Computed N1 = 288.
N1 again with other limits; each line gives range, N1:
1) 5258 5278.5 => 280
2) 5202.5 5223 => 290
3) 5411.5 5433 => 307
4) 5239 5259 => 294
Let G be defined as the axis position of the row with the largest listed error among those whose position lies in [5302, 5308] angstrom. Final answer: 5307.19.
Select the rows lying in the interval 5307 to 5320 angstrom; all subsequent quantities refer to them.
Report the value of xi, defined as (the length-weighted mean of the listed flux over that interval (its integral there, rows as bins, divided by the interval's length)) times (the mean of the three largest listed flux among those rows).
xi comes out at 226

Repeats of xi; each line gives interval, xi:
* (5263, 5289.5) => 202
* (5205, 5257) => 231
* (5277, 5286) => 207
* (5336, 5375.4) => 229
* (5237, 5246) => 232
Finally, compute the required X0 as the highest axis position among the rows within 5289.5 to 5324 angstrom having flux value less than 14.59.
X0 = 5323.10 angstrom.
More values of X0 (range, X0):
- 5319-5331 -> 5328.00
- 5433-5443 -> 5442.08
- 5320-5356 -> 5355.06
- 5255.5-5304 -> 5303.52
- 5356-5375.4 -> 5374.83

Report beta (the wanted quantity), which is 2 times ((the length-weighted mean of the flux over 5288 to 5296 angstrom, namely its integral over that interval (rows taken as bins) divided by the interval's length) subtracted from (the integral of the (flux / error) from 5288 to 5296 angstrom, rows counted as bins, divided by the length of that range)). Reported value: 6.5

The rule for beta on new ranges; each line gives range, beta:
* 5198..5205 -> 6.2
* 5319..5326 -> 6.1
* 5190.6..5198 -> 7.1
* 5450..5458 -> 7.2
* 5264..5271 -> 7.0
